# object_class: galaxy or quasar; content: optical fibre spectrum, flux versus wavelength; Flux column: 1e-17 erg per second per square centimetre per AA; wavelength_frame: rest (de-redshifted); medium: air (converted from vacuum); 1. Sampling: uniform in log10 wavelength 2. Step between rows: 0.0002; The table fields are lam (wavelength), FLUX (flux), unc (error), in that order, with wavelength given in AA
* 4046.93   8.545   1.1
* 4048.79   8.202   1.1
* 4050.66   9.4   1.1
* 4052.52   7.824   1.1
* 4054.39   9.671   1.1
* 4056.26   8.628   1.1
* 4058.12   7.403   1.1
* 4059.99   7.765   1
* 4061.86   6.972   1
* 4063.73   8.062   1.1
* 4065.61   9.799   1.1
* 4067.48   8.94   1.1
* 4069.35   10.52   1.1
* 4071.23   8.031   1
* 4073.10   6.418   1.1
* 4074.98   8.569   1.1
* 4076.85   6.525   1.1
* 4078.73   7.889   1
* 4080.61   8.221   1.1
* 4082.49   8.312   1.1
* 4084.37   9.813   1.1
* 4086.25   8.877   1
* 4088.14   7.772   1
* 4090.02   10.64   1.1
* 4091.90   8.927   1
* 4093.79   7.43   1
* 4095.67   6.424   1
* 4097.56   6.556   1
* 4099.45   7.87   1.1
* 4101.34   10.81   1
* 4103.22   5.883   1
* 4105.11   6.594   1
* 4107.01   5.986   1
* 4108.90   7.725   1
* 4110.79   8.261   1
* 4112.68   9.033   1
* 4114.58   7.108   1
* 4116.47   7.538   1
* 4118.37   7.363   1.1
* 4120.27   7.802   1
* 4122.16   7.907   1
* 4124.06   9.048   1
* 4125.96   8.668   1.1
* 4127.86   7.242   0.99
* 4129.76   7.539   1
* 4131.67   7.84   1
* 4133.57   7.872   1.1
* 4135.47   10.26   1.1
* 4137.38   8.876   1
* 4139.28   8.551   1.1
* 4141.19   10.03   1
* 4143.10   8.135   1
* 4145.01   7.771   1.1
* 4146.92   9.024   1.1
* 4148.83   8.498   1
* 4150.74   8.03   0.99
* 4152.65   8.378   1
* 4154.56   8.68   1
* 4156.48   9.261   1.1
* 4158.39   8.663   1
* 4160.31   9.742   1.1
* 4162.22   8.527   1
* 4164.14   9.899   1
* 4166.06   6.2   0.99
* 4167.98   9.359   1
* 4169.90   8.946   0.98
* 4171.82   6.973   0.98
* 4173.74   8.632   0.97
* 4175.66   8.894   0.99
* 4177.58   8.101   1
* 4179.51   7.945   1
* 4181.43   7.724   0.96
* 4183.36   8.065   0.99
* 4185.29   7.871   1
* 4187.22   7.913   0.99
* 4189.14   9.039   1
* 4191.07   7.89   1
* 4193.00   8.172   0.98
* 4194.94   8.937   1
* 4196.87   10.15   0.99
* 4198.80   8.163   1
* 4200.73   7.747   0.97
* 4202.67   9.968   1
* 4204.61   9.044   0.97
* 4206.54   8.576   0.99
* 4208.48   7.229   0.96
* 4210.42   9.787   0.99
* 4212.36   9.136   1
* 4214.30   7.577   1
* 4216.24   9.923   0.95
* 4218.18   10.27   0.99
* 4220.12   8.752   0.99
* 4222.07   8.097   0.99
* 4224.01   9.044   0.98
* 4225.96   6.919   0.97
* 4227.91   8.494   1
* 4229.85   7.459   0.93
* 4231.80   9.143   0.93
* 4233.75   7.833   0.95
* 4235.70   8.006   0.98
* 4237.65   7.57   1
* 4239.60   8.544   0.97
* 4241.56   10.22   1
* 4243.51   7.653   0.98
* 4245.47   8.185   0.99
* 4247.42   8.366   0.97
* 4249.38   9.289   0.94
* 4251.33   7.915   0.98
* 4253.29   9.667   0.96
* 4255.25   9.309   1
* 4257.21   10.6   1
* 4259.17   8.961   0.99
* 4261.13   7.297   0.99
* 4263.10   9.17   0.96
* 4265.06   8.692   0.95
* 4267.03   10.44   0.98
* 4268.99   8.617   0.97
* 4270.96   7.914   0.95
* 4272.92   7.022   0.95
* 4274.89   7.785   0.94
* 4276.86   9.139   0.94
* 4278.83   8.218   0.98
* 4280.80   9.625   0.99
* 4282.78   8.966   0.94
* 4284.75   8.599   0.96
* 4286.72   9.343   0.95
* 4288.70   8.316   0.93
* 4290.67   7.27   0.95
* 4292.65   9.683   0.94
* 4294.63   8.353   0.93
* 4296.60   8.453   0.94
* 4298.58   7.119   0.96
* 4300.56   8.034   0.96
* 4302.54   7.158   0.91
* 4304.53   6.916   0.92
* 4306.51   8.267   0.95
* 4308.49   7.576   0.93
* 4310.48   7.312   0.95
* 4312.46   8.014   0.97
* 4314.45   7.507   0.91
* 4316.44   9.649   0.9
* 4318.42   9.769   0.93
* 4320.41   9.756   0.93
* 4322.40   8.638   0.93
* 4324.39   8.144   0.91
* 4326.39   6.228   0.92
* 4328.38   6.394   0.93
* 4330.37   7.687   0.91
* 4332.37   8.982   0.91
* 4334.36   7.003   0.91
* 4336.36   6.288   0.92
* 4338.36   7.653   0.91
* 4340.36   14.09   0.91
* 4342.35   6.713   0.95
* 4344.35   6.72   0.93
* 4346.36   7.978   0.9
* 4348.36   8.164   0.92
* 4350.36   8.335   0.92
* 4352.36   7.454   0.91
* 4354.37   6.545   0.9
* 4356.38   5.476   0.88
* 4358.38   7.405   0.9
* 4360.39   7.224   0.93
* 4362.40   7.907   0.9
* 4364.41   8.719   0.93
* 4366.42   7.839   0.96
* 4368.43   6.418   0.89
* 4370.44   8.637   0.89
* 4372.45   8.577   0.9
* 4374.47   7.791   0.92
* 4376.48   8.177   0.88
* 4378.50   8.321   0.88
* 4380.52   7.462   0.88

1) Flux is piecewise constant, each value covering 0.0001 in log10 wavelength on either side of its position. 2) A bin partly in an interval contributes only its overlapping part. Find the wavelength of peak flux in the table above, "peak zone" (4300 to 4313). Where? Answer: 4306.51 AA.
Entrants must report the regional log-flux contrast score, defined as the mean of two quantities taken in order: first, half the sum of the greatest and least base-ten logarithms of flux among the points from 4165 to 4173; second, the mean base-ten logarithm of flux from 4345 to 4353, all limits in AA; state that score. 0.89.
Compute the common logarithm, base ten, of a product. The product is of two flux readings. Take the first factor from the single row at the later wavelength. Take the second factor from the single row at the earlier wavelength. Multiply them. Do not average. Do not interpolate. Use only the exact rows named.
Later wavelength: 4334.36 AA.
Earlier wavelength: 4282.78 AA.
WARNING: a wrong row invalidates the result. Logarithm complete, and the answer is 1.80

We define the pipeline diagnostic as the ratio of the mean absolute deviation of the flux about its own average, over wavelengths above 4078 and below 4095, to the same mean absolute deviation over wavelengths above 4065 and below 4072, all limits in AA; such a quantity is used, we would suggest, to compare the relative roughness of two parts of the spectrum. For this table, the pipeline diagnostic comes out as 0.97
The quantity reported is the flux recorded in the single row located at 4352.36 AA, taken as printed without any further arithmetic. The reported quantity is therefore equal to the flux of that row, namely 7.454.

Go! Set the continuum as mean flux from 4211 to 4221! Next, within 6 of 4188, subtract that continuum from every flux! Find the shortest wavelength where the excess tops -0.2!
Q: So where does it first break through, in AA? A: 4189.14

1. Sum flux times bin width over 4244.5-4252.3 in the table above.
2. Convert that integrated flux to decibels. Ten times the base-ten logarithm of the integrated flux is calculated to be 18.2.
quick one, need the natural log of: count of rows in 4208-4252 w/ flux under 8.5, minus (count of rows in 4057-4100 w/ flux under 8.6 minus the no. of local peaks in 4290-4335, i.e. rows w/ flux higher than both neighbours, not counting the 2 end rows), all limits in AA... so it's 1.39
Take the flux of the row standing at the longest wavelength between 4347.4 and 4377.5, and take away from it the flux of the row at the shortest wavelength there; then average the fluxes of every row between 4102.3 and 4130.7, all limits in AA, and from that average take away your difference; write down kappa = 7.6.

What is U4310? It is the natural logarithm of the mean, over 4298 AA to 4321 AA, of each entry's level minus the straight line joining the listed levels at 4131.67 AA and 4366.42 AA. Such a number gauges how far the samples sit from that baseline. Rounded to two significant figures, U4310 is -1.4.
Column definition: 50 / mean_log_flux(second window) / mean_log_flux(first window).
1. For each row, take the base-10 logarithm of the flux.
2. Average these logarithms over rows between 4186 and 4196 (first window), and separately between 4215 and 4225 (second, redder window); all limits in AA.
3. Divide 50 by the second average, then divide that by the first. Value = 56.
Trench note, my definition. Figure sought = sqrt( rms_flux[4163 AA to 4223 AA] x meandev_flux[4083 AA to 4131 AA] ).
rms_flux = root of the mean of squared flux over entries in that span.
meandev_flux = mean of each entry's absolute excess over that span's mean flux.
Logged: 2.9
